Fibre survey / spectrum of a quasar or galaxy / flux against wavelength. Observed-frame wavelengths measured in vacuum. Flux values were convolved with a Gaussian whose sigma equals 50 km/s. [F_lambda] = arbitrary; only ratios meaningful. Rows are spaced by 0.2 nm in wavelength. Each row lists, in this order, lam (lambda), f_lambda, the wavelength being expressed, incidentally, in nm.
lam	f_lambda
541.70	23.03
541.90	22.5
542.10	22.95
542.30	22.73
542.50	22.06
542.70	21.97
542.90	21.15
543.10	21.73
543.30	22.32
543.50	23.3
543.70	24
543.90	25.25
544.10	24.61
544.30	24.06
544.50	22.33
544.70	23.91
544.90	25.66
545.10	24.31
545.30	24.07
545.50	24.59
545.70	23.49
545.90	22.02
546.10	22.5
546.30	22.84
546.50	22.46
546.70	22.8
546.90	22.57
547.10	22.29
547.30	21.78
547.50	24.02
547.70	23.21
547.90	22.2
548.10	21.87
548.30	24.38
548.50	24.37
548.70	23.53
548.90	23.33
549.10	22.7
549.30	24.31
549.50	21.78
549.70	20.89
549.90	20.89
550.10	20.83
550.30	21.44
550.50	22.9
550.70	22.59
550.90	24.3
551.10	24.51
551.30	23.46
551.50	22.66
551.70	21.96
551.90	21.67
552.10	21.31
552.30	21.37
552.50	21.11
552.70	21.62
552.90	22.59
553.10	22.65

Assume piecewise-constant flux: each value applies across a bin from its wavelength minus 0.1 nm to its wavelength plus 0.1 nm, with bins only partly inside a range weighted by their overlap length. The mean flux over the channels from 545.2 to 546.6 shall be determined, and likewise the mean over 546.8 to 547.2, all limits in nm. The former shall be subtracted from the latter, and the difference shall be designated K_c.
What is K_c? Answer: -0.7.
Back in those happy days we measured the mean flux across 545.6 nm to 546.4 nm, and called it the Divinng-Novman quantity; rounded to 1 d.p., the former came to 22.7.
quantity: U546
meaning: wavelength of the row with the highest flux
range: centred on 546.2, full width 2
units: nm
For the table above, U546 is 545.50 nm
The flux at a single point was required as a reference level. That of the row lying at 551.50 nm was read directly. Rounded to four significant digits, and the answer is 22.66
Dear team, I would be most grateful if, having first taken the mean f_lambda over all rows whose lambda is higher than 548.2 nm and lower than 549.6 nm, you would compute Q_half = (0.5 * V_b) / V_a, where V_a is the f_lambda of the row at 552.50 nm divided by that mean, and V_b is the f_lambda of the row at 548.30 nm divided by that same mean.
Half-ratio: 0.577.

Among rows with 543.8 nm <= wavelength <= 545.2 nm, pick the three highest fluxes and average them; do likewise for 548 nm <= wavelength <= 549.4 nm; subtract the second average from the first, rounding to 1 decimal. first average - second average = 0.8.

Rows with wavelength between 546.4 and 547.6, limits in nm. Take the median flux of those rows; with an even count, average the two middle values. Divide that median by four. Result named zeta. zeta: 5.63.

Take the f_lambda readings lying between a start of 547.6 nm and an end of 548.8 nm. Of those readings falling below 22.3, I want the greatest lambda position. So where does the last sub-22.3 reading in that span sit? 548.10 nm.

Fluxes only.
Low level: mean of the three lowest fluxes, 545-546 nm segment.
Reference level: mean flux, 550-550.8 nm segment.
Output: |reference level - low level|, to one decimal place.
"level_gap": 1.3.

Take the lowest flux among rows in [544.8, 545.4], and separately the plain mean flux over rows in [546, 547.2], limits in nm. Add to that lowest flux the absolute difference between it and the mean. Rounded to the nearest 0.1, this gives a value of 25.6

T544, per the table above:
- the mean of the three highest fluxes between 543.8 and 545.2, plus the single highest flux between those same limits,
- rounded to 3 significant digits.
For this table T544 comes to 50.8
